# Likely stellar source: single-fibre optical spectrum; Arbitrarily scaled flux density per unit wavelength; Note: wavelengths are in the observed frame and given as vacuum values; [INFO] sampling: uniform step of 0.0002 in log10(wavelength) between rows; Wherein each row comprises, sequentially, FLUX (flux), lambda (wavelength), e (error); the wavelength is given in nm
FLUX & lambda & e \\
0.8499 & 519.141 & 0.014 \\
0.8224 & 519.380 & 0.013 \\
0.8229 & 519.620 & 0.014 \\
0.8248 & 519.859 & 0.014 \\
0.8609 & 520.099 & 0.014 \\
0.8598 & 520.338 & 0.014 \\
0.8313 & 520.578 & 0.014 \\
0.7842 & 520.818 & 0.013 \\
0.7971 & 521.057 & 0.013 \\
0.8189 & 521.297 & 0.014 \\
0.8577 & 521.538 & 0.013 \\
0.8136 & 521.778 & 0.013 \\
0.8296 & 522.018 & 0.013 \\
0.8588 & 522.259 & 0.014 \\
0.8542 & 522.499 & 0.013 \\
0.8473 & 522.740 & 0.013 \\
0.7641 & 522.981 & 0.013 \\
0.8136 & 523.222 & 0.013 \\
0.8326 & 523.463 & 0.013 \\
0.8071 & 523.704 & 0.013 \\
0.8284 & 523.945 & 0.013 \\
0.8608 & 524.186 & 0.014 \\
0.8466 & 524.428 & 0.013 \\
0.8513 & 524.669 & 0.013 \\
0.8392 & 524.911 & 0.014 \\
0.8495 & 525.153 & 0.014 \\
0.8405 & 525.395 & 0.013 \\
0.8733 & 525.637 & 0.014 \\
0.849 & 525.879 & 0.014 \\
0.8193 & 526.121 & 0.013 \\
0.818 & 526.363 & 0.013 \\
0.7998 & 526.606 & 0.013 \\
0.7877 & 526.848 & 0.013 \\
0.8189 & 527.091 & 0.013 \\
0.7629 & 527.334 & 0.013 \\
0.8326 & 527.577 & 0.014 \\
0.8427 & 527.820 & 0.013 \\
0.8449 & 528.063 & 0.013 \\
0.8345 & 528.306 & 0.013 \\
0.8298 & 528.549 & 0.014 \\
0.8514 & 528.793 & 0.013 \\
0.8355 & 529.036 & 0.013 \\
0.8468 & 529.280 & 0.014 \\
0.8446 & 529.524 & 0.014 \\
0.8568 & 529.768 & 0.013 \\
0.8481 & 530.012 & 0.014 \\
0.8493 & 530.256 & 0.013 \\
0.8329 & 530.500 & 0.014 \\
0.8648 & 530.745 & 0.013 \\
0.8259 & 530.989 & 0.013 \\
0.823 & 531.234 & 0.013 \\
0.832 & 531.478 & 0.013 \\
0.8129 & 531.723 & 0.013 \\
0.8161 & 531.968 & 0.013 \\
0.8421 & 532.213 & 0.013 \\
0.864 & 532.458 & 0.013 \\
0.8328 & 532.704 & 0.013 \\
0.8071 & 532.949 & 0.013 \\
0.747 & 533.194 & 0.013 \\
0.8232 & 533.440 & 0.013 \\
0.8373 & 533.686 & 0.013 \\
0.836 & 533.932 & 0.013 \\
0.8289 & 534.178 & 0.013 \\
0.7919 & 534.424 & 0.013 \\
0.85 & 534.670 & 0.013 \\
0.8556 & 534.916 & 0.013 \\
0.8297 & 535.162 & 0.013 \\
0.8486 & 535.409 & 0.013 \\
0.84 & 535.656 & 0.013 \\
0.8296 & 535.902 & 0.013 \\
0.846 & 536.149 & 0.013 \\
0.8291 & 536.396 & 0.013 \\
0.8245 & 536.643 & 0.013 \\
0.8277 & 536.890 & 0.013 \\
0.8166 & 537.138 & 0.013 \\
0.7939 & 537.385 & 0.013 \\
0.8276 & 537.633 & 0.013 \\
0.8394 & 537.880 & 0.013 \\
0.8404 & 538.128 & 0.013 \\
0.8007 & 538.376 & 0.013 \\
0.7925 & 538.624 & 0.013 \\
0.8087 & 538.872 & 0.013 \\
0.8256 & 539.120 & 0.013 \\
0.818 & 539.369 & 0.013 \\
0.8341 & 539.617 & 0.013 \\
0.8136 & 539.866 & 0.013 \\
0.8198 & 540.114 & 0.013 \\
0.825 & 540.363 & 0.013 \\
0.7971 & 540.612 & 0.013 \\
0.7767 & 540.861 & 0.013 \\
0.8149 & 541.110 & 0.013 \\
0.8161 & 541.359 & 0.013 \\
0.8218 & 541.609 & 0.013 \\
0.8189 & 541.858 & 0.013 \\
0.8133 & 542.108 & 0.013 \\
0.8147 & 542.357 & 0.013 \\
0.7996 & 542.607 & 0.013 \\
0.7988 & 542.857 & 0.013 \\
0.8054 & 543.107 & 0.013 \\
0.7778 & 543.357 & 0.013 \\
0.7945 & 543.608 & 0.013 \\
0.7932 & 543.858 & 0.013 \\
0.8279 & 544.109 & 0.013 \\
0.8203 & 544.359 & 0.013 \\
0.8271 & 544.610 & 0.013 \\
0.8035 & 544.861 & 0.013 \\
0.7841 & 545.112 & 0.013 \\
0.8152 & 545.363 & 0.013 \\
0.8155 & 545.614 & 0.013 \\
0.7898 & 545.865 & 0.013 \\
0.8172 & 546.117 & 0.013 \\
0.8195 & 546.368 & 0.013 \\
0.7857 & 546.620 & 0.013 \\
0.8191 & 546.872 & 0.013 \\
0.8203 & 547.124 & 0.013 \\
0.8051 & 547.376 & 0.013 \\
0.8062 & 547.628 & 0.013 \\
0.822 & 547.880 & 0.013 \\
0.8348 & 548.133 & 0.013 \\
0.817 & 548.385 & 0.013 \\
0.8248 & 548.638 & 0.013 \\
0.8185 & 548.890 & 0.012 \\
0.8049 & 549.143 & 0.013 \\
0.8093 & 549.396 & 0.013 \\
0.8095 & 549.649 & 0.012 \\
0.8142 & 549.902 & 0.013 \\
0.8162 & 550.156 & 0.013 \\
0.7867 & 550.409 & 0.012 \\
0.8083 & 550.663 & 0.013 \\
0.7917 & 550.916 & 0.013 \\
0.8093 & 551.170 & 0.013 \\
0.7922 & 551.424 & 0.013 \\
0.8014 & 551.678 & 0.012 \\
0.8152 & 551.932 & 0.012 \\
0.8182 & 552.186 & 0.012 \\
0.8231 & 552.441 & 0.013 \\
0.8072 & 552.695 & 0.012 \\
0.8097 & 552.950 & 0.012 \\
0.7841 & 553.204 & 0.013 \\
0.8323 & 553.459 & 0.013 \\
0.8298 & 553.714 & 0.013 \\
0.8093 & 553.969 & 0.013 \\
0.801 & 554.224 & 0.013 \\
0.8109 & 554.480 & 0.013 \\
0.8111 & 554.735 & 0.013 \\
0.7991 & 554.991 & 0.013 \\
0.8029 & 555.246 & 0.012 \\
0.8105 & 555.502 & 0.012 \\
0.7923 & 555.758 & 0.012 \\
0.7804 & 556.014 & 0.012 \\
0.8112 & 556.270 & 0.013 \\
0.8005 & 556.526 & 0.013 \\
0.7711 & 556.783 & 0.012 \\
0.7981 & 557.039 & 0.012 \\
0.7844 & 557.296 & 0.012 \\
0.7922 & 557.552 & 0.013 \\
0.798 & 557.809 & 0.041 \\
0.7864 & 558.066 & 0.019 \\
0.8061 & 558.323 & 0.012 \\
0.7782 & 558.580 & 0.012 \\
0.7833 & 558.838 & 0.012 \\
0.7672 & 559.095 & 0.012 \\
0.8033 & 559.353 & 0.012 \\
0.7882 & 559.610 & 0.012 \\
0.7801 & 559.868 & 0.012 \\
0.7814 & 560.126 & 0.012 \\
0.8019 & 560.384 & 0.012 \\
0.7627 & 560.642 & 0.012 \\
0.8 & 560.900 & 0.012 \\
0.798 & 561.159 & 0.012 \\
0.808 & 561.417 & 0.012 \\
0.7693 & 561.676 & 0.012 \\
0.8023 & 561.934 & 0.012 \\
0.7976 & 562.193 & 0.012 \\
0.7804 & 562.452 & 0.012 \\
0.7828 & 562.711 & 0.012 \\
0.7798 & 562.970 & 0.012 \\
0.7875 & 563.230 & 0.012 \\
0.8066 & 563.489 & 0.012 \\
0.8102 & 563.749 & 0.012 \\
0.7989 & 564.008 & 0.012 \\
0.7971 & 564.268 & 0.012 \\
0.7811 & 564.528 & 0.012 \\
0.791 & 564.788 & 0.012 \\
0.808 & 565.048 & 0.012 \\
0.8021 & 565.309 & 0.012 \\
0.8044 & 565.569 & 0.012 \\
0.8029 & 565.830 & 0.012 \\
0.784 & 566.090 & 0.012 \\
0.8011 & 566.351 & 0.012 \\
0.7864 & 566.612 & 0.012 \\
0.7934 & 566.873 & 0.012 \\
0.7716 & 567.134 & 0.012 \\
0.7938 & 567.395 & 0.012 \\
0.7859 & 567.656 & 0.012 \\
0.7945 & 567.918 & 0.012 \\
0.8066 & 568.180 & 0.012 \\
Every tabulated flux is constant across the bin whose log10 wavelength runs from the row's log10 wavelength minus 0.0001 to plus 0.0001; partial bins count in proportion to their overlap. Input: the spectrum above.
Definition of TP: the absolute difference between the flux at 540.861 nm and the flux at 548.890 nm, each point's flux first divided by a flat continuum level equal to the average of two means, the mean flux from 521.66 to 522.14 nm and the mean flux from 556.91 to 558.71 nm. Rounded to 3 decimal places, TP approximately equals 0.052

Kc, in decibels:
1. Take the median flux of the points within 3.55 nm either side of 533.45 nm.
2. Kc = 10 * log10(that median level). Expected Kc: -0.80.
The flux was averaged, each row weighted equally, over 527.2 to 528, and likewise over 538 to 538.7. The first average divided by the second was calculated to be 1.00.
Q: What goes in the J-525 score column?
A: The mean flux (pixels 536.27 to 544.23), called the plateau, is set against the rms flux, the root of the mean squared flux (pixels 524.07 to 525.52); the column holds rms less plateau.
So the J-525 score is 0.035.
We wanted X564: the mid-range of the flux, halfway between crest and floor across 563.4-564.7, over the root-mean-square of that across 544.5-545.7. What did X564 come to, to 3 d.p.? 0.983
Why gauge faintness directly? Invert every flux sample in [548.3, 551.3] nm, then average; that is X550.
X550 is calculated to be 1.24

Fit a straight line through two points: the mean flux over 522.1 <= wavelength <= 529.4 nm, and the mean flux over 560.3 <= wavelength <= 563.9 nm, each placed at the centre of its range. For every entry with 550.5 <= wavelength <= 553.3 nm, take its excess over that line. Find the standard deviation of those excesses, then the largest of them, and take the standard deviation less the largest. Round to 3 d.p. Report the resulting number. -0.009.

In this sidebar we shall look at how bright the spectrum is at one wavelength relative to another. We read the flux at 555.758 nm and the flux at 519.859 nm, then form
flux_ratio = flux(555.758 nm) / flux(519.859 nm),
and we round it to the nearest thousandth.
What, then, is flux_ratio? 0.961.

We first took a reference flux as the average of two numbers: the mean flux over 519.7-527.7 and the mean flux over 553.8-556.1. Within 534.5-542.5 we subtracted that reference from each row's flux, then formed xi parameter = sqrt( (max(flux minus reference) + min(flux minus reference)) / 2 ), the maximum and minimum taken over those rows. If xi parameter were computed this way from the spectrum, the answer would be 0.03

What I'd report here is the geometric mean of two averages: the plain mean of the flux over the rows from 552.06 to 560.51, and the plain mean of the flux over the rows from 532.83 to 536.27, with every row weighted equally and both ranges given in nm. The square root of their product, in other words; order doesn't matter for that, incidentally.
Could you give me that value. 0.812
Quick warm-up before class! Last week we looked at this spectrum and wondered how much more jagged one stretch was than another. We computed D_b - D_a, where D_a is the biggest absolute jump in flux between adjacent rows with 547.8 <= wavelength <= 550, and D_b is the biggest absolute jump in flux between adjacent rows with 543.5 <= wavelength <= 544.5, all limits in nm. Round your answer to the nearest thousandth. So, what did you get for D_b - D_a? 0.017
